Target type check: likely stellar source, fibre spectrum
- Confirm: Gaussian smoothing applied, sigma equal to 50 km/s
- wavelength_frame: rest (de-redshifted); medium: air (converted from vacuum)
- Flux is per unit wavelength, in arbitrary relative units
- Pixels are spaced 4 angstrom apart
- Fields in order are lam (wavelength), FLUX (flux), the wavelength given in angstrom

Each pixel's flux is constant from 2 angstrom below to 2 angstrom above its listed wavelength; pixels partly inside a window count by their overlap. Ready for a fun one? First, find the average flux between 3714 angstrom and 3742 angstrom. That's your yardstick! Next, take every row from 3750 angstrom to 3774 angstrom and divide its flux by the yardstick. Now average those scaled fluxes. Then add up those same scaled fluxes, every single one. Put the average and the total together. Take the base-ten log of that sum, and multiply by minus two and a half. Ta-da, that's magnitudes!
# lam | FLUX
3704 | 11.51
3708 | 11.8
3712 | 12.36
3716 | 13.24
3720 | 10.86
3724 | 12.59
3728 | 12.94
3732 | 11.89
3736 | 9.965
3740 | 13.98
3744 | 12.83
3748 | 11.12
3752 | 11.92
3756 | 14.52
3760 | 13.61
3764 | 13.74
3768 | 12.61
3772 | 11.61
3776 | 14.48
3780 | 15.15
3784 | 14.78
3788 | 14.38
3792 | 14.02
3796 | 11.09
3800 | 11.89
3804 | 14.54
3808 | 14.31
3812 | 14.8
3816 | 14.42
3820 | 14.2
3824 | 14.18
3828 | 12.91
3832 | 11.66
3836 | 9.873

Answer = -2.2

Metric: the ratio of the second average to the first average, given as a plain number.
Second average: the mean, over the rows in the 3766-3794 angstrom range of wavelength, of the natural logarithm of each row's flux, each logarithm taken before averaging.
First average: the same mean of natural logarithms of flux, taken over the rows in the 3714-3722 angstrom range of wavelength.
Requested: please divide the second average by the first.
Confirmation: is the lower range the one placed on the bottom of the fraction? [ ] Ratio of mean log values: 1.06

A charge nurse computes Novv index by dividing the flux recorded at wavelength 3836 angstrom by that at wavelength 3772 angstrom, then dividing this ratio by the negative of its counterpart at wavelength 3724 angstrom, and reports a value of -0.068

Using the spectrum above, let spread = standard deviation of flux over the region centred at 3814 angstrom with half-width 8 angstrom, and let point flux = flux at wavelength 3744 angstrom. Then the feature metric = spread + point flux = 13.1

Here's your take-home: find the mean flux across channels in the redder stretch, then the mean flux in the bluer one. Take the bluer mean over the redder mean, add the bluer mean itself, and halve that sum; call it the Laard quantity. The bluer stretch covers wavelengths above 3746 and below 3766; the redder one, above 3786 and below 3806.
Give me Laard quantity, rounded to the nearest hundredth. 6.98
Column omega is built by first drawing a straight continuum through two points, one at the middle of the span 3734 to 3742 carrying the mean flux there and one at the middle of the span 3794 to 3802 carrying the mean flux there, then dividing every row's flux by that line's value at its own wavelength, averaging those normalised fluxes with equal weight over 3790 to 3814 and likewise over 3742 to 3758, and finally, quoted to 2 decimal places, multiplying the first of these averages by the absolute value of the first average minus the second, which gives 0.13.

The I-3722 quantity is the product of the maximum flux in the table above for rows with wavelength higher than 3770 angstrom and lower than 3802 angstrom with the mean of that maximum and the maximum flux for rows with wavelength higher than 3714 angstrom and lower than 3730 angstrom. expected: 215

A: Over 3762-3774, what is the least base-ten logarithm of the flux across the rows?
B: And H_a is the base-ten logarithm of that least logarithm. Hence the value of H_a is 0.027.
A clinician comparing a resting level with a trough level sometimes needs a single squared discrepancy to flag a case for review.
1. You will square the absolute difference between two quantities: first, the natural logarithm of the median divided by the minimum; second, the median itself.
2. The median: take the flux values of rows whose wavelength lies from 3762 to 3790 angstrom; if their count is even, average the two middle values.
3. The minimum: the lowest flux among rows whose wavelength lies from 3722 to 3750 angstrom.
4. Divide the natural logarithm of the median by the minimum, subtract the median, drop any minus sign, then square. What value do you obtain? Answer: 199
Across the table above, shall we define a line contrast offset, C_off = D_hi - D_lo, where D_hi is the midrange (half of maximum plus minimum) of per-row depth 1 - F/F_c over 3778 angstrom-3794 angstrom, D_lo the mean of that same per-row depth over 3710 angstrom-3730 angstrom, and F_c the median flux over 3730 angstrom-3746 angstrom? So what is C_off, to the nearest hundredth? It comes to -0.18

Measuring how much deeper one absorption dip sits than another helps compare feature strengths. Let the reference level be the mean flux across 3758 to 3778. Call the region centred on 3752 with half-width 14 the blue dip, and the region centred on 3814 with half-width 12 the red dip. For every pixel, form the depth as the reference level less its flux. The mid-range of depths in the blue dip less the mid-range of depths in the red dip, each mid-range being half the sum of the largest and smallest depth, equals 1.7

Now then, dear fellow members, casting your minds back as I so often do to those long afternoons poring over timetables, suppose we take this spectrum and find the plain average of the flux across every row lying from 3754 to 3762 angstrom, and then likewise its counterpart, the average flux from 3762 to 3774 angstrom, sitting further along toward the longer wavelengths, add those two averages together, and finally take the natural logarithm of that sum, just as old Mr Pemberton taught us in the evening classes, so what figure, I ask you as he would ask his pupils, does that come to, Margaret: 3.29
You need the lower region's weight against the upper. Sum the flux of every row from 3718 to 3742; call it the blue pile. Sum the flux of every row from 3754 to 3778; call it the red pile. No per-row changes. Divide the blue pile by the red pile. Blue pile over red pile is 0.90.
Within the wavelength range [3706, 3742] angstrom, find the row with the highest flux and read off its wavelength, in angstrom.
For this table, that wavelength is 3740 angstrom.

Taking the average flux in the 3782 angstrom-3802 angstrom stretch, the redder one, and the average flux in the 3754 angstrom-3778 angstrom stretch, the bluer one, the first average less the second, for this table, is -0.2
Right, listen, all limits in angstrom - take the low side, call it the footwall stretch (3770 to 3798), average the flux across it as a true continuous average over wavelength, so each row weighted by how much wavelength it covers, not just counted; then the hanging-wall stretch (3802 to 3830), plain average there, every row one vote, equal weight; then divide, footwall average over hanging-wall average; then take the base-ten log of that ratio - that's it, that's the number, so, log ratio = -0.017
